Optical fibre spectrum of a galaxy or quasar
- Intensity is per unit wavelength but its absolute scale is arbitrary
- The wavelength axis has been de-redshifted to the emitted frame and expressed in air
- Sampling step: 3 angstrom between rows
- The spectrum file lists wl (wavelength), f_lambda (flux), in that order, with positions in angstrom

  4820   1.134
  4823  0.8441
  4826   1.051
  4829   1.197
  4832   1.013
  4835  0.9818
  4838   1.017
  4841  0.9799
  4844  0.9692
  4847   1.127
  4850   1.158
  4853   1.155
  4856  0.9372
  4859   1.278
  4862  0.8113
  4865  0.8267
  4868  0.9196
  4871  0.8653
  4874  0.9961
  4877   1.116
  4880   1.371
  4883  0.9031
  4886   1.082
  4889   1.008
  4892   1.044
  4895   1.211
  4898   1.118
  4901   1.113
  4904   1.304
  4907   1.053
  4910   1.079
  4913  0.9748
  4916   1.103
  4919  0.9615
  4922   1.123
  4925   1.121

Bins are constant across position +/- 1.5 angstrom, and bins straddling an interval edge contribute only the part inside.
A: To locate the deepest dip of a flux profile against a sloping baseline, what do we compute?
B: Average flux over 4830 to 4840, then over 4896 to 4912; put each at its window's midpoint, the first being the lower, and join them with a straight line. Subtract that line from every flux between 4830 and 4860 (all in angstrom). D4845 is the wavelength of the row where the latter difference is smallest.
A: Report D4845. 4856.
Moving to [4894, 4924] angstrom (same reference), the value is 4919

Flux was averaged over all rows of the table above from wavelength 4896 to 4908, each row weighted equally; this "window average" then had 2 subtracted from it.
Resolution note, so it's -0.85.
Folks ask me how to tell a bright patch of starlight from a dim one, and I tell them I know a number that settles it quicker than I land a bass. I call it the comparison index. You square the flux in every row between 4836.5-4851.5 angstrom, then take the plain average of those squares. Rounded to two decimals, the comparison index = 1.11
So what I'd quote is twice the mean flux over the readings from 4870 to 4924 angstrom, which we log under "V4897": 2.16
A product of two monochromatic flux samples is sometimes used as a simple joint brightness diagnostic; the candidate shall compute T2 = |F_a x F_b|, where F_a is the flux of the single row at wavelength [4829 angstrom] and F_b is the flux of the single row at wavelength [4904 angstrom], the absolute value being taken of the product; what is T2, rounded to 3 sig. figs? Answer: 1.56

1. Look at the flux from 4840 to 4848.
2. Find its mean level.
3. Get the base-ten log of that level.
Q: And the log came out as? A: 0.01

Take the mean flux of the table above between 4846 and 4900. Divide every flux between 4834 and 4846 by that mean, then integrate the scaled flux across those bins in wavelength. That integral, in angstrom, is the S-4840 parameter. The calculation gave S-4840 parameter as 11.3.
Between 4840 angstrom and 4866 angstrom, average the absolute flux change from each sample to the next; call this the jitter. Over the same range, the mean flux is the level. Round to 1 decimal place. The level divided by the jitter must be 6.6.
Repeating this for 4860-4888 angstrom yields 6.0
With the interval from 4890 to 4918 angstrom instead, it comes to 9.2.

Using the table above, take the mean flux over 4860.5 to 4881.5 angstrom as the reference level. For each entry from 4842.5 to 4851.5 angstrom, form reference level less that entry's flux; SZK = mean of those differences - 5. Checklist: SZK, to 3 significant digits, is -5.10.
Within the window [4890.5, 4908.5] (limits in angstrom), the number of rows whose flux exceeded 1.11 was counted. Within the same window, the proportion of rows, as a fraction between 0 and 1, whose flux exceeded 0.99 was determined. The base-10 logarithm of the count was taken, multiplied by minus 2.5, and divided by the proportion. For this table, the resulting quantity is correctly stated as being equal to -1.5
